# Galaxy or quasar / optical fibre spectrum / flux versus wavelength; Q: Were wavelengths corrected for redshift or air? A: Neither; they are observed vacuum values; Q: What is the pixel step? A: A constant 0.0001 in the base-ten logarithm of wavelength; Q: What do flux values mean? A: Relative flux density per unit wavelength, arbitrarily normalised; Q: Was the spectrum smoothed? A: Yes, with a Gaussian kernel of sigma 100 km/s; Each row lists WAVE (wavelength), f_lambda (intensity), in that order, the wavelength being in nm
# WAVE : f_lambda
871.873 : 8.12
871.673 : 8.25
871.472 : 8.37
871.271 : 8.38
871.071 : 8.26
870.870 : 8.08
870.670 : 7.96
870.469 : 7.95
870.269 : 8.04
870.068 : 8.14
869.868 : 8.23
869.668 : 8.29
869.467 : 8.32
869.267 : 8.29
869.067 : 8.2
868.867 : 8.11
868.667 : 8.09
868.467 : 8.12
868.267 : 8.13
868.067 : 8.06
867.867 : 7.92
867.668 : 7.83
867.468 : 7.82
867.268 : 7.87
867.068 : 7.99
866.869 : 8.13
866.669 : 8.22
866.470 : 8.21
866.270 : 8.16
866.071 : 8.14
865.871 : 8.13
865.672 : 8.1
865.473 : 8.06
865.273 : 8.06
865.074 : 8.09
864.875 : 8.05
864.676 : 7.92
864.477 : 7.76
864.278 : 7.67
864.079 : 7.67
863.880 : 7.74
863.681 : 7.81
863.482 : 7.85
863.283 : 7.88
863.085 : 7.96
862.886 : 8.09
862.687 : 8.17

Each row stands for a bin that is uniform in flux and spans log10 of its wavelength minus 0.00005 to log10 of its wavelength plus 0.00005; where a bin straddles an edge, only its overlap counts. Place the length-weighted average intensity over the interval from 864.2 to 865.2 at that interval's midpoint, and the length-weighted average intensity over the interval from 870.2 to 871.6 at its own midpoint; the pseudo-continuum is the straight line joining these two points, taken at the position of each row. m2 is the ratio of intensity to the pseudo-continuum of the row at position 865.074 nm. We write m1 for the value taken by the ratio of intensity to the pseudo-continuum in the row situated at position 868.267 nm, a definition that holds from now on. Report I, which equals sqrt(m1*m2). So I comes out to 1.02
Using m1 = 1.01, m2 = 1.02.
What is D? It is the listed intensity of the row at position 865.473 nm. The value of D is 8.06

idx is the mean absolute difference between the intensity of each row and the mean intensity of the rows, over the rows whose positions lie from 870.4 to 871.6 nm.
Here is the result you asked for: 0.170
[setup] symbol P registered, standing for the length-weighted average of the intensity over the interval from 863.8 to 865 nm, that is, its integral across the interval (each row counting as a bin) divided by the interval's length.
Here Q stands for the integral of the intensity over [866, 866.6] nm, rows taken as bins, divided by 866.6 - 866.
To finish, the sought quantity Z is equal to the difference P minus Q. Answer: -0.37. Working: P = 7.8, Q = 8.18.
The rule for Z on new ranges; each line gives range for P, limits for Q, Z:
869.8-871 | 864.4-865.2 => 0.09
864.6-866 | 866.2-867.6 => 0.02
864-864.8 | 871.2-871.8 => -0.55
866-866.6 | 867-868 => 0.29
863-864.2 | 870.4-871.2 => -0.26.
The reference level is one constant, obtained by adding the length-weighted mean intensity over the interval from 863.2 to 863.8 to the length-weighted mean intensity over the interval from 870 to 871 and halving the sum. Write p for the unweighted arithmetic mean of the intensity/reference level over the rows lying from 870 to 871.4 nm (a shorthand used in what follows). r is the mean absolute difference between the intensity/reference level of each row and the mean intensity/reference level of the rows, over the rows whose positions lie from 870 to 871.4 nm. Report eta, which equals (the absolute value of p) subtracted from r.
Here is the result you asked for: -1.01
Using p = 1.02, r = 0.016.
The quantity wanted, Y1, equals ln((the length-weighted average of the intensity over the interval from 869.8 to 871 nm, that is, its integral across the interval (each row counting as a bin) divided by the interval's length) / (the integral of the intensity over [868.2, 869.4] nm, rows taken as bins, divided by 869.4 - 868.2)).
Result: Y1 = -0.01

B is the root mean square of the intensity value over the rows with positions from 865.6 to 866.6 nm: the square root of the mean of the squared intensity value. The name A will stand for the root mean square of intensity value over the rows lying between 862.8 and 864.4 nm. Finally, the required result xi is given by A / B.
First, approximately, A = 7.83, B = 8.15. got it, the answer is 0.96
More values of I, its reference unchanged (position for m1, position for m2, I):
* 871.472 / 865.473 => 1.02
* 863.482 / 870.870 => 0.99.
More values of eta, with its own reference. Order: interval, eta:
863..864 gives -0.98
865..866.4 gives -1.02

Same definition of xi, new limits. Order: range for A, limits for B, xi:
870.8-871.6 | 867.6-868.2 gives 1.04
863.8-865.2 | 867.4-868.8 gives 0.98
